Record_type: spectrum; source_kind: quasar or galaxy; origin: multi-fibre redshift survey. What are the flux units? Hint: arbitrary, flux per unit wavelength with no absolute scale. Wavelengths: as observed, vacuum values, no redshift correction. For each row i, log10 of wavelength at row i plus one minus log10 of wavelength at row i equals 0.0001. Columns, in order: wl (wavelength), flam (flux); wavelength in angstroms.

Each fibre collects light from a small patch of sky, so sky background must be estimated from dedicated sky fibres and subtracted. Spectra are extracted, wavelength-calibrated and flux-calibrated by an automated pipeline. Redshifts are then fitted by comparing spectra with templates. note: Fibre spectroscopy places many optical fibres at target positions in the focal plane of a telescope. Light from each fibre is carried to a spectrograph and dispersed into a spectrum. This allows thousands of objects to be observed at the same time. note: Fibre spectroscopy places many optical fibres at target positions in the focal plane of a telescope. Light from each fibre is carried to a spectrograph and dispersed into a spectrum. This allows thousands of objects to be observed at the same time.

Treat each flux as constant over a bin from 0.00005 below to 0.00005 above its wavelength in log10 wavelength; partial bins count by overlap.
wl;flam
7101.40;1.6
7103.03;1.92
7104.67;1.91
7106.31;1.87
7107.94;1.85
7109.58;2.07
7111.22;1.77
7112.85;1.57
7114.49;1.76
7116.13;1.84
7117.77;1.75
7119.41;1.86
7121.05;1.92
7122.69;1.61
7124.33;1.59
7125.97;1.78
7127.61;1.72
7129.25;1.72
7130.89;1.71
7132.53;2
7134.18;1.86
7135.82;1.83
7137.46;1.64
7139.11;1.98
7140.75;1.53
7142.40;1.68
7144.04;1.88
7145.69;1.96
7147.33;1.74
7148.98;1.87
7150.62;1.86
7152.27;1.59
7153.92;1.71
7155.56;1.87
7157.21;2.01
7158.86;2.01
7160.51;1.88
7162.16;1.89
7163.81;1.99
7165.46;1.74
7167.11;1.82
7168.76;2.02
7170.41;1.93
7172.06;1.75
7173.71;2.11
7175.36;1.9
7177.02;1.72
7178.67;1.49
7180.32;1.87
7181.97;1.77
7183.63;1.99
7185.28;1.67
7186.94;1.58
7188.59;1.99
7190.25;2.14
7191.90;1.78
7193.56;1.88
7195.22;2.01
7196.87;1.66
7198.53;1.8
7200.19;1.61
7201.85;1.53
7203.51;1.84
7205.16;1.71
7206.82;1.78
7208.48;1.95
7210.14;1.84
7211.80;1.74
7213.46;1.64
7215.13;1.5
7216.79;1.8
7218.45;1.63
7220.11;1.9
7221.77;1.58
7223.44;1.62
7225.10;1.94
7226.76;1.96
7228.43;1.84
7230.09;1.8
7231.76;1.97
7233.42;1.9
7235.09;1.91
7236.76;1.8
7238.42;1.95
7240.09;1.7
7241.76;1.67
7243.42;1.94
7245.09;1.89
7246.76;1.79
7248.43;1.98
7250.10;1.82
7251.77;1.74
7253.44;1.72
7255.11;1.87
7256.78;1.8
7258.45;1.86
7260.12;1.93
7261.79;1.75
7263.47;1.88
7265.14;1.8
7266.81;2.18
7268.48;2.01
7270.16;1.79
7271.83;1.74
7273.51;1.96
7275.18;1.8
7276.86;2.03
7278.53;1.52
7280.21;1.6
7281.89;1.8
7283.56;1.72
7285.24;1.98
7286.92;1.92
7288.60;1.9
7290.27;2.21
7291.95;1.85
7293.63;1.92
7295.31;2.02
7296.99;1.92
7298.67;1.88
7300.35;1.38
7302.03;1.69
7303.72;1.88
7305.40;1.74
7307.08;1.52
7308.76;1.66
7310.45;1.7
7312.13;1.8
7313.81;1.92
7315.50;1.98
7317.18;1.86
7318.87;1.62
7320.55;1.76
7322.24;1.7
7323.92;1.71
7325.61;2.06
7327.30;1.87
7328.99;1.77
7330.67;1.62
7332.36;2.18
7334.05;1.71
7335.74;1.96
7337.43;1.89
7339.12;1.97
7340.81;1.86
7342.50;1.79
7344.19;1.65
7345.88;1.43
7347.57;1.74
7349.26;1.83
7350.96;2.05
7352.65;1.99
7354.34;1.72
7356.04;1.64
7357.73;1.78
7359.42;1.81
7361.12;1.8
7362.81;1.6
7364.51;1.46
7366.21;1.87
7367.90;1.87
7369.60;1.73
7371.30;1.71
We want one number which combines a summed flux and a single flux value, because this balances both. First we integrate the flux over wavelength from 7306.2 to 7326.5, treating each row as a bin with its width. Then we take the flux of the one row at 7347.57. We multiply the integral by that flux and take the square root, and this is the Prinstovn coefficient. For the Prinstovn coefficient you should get 7.9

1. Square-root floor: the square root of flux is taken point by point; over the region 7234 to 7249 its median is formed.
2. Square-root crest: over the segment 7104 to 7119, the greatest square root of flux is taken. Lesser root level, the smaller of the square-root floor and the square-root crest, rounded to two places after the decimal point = 1.37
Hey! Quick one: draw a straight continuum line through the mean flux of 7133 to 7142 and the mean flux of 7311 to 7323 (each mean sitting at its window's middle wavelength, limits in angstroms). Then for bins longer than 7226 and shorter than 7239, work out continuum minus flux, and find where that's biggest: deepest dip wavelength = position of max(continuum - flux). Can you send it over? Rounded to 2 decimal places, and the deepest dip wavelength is 7236.76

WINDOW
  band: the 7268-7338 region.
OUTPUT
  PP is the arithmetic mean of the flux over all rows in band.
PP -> 1.82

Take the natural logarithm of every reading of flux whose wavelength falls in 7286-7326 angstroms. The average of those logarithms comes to 0.59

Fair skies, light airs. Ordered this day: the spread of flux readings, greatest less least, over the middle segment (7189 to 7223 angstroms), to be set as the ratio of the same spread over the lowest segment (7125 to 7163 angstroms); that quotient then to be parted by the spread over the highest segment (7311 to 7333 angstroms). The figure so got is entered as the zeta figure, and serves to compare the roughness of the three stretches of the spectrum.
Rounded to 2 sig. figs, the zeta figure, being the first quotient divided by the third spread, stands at 2.4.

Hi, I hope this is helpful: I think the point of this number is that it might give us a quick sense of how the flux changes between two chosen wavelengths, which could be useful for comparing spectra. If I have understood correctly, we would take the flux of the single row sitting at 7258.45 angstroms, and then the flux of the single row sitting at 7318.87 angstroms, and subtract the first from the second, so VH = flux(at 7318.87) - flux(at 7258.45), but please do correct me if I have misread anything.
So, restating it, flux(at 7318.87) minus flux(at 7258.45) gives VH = -0.24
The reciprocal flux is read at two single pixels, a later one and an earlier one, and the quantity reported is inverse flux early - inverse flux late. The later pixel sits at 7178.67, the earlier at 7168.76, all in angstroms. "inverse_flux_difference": -0.18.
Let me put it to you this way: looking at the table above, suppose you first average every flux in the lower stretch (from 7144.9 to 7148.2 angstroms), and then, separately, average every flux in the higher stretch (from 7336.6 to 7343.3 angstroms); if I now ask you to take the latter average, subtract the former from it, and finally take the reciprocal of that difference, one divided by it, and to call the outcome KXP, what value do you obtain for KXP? 36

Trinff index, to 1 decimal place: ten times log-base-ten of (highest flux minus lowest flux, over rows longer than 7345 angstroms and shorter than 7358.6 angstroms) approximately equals -2.1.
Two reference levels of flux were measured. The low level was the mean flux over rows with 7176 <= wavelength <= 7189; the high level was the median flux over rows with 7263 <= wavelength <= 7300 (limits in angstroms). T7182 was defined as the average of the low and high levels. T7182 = 1.82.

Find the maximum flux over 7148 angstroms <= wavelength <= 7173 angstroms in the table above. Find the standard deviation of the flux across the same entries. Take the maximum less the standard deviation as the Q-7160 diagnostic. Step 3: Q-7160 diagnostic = 1.90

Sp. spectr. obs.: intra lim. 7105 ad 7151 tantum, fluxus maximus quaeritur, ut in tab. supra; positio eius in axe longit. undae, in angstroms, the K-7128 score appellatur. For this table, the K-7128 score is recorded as 7109.58 angstroms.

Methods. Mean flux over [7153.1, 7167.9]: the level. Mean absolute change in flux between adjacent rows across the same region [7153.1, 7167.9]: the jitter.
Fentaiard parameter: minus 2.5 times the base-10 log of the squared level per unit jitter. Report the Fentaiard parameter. -3.8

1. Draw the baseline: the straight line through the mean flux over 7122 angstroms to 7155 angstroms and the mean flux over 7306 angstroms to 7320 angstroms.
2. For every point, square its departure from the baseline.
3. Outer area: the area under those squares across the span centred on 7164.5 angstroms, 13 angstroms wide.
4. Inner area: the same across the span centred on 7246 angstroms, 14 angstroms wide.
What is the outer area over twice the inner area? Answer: 1.0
